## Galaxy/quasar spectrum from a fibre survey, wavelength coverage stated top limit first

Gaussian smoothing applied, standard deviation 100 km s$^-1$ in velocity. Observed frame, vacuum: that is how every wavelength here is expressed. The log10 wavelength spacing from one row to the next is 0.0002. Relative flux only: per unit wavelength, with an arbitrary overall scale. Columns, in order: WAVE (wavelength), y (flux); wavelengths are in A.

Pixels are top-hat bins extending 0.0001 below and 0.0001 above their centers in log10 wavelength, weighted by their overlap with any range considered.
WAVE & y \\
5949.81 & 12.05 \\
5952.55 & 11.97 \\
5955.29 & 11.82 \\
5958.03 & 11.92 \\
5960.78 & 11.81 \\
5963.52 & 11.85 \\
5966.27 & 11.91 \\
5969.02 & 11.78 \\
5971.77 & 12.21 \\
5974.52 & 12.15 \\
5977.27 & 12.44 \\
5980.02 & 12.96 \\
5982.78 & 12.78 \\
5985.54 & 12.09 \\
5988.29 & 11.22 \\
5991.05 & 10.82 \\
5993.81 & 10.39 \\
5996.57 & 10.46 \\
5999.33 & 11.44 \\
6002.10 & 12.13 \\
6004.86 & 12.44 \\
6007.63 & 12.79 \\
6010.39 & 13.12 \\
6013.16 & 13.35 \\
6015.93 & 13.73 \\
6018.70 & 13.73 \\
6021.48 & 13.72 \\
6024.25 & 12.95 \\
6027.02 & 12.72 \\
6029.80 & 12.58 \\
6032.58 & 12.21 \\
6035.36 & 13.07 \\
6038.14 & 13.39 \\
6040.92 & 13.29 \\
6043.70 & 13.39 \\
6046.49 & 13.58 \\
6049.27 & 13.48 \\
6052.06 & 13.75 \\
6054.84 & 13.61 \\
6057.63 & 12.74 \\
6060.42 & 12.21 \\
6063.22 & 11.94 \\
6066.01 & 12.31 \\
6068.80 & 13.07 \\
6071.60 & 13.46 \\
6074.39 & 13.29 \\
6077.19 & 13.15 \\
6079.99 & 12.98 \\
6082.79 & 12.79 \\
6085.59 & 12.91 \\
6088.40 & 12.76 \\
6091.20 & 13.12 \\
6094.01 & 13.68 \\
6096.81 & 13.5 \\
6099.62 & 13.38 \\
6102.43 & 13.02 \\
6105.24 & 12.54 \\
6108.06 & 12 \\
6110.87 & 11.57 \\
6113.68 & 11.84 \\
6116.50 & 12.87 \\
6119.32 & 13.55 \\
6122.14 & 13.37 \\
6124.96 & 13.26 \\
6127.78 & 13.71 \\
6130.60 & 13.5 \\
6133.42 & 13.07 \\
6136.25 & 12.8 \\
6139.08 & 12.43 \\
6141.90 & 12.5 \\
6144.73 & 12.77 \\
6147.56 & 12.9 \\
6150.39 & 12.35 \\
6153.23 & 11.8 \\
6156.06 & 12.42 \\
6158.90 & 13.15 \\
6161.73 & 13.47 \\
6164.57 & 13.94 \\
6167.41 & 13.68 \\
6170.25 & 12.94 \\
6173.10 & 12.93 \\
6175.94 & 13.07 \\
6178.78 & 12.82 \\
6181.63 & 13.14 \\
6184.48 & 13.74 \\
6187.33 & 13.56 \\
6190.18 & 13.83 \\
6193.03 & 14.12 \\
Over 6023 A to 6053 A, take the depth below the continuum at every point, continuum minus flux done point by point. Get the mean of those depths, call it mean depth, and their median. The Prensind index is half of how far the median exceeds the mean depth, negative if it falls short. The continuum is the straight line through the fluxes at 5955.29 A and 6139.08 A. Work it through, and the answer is -0.08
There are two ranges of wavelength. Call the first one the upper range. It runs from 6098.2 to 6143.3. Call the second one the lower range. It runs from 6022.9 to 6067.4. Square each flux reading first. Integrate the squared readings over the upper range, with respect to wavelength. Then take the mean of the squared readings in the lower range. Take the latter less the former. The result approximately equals -7283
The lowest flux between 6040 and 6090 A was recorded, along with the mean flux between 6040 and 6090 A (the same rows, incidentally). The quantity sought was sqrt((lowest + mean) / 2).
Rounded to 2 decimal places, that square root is 3.53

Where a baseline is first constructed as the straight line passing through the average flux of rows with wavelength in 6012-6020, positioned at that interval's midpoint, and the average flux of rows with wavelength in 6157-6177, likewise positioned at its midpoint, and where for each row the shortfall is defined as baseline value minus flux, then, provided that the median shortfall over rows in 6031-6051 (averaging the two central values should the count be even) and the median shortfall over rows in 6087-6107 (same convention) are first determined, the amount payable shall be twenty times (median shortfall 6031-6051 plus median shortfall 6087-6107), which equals 10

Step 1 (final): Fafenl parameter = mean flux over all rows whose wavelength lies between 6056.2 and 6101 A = 12.96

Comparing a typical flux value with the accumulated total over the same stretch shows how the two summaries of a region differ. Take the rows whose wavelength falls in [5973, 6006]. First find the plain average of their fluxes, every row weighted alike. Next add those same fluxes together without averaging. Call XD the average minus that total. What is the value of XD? -130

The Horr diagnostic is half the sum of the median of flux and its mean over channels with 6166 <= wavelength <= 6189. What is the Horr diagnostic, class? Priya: 13.2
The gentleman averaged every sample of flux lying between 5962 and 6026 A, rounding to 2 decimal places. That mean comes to 12.28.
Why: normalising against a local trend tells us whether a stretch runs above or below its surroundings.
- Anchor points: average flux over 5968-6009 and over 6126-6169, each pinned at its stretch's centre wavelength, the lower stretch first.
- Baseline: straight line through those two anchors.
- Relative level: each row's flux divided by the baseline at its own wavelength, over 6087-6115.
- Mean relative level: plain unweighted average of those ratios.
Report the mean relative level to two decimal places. 1.01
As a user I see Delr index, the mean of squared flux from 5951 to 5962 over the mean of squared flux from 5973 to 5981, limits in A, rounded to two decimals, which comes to 0.90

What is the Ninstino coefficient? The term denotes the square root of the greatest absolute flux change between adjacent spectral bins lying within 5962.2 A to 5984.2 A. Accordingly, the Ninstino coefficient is 0.72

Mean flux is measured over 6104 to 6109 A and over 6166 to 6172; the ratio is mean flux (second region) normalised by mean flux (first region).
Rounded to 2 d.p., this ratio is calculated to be 1.08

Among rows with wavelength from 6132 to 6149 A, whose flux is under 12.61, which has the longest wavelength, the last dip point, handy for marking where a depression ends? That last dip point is 6141.90 A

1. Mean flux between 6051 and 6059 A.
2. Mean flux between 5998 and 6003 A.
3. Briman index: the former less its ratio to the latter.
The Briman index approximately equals 12.2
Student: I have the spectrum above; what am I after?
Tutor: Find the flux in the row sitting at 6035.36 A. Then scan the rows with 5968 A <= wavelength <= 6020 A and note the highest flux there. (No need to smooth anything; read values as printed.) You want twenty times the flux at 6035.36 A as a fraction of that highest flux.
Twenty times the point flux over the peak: 19.0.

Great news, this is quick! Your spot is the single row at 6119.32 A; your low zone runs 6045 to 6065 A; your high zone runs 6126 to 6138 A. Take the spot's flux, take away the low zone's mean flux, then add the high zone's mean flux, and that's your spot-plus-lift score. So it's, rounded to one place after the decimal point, 13.8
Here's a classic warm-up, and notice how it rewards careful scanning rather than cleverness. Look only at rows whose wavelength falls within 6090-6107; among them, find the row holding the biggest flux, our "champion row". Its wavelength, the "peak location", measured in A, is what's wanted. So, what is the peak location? 6094.01 A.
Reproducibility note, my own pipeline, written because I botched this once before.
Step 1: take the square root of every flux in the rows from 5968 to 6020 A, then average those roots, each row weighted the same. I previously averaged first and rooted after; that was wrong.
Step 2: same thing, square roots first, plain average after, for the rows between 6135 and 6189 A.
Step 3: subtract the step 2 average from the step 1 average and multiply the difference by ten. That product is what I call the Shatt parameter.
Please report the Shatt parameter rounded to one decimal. -1.1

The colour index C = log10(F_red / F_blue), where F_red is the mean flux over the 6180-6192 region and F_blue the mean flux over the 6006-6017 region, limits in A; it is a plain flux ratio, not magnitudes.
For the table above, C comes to 0.01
